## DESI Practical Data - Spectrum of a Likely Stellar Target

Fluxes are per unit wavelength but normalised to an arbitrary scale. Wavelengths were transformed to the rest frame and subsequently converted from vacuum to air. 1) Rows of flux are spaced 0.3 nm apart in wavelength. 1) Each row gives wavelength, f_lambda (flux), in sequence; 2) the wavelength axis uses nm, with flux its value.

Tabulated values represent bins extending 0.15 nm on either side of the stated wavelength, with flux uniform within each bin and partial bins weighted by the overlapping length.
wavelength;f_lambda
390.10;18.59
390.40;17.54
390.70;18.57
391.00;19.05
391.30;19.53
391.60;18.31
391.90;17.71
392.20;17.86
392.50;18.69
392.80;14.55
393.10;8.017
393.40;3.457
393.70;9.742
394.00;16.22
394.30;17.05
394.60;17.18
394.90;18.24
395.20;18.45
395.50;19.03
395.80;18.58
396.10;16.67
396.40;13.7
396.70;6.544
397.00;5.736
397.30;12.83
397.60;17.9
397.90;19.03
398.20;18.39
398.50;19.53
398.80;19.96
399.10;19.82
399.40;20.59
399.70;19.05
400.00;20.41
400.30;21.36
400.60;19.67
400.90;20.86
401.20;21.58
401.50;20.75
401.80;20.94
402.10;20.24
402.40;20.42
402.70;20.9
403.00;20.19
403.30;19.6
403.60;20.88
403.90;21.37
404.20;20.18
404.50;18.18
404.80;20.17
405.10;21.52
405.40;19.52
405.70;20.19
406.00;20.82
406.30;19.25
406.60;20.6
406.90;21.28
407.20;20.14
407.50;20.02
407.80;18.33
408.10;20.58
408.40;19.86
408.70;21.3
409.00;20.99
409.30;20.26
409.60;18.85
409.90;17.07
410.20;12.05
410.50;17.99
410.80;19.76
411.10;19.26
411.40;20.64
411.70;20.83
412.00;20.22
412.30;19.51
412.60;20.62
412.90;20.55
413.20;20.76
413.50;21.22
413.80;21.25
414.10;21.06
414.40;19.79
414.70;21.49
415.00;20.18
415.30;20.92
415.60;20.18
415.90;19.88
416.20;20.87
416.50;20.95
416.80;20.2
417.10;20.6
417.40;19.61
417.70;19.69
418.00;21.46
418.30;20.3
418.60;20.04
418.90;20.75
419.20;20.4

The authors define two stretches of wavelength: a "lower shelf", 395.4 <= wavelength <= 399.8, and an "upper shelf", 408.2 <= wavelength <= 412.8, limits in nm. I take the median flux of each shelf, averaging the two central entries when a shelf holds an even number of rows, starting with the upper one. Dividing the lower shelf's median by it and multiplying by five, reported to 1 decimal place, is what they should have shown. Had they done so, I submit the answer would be 4.7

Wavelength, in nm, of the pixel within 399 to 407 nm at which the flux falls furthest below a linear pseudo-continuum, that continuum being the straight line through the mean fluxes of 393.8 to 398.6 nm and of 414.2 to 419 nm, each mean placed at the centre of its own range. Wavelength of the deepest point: 404.50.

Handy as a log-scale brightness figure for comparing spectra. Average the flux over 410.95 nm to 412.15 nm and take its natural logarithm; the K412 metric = 3.01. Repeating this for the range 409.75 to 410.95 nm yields 2.82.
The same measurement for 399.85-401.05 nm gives 3.02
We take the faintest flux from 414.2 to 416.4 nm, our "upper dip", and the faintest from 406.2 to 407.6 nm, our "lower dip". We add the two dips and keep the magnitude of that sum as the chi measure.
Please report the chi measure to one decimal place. 39.0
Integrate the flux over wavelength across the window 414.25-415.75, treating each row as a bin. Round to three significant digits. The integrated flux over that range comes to 30.8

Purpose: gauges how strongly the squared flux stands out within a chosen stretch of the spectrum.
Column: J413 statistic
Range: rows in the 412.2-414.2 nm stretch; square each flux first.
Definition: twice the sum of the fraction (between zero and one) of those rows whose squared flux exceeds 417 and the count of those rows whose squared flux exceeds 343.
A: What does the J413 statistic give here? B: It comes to 15.7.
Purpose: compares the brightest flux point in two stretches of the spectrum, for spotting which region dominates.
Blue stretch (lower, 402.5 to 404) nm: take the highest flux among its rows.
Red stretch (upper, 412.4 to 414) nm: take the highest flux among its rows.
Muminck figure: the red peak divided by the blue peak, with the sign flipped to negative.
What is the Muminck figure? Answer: -0.99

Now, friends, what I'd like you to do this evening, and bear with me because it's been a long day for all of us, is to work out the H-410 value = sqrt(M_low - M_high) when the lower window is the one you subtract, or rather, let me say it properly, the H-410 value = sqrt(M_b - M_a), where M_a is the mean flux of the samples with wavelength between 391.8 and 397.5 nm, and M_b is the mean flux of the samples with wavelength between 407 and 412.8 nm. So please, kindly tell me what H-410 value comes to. 2.3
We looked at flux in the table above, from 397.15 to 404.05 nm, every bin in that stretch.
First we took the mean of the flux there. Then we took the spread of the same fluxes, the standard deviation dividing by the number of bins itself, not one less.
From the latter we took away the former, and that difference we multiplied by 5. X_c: -90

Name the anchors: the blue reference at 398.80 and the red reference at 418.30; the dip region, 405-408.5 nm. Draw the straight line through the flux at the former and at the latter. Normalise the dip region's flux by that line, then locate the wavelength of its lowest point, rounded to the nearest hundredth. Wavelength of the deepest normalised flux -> 407.80 nm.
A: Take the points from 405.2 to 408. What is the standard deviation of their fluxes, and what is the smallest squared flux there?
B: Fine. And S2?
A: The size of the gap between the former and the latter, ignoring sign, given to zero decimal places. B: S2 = 335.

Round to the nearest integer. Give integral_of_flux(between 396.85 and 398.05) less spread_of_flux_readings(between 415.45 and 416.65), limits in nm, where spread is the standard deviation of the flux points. 16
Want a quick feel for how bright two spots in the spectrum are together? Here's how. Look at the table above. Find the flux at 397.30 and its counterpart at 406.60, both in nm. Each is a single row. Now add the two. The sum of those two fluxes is 33.4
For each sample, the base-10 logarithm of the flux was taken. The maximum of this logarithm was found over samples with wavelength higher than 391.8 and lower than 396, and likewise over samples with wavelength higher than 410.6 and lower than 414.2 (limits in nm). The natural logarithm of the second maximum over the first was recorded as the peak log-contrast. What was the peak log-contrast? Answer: 0.037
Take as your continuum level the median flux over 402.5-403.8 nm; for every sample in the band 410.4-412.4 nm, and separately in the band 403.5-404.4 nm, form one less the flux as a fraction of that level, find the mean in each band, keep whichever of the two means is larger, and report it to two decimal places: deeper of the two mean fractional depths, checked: 0.04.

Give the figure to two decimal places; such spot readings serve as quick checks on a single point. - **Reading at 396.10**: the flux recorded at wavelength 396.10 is 16.67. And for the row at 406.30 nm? 19.25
